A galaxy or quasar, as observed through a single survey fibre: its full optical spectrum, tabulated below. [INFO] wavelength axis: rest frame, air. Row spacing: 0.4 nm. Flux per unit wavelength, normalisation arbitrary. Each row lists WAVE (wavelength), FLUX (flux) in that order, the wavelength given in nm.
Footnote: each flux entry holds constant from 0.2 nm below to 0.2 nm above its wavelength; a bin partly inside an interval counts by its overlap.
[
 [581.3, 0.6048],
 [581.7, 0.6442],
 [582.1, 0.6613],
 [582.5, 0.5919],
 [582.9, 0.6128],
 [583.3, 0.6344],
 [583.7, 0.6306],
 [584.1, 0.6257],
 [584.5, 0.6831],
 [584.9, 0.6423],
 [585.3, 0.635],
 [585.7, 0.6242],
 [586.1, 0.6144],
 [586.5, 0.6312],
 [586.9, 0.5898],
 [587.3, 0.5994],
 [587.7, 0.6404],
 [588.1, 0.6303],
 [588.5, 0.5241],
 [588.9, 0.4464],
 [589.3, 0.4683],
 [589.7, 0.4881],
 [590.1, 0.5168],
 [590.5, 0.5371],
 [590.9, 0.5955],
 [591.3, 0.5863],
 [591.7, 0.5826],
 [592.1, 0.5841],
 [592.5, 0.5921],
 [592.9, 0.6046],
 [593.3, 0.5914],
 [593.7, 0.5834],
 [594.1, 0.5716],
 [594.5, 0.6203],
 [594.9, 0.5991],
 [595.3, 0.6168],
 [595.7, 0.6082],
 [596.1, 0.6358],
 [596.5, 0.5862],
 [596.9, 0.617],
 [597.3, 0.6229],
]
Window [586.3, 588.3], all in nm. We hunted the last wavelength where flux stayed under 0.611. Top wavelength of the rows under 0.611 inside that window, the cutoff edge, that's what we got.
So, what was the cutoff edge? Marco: 587.3 nm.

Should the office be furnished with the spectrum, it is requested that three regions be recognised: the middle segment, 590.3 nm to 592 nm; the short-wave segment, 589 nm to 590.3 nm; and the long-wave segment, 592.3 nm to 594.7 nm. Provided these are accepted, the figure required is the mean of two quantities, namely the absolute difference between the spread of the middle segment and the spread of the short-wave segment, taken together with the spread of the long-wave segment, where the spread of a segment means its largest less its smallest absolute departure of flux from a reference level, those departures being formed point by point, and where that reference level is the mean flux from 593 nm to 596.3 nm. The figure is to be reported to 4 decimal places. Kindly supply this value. 0.0202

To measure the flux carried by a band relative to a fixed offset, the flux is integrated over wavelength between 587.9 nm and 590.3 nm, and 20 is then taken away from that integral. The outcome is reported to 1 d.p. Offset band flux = -18.8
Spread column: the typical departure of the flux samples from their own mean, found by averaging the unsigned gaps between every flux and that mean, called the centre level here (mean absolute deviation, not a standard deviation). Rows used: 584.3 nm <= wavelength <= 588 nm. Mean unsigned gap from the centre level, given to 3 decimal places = 0.019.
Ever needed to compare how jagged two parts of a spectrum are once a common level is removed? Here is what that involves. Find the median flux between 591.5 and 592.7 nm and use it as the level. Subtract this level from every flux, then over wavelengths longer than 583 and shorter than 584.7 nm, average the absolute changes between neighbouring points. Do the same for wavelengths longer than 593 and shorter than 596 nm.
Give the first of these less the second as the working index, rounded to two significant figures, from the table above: 0.0027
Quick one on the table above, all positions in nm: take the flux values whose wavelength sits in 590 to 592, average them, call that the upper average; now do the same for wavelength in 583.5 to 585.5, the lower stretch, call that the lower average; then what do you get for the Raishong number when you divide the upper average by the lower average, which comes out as 0.88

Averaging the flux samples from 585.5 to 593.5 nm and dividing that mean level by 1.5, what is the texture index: 0.382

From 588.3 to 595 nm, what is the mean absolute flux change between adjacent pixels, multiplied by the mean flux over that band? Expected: 0.013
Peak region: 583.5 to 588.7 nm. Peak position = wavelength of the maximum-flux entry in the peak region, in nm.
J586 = 584.5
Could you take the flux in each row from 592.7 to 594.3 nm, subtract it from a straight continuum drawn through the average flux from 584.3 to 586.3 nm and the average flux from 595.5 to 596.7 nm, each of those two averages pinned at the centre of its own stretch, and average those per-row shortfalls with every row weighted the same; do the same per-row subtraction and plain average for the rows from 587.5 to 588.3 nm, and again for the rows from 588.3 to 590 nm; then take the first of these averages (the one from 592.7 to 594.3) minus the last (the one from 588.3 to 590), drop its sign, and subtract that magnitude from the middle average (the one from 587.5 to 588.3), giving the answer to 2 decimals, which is -0.12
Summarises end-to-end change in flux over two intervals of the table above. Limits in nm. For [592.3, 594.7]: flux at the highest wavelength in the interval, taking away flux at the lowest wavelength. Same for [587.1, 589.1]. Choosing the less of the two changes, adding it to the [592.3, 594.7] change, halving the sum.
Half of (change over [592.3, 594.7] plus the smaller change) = -0.062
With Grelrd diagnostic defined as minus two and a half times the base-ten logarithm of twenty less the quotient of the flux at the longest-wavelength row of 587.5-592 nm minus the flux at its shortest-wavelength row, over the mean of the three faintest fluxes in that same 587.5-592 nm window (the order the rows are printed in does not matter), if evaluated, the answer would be -3.26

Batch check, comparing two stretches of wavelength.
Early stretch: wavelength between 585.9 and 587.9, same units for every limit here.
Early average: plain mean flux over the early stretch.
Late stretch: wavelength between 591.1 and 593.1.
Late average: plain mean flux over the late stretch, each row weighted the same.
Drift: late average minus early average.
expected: -0.03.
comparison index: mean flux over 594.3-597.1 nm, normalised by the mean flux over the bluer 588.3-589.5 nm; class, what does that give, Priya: 1.28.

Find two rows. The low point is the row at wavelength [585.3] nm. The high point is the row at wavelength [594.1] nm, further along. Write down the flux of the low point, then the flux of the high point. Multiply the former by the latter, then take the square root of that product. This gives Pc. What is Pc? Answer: 0.60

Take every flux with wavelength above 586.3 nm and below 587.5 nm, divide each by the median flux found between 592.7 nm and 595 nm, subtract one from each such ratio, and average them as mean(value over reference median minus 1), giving 0.019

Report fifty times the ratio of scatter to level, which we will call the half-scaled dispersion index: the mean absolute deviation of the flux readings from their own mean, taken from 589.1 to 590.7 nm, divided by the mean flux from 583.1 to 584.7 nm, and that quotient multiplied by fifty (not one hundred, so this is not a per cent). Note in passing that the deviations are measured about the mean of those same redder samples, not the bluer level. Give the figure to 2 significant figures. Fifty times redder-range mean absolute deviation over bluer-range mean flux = 1.9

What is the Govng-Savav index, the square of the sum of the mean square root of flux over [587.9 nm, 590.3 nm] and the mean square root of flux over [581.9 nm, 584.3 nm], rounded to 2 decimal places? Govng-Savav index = 2.27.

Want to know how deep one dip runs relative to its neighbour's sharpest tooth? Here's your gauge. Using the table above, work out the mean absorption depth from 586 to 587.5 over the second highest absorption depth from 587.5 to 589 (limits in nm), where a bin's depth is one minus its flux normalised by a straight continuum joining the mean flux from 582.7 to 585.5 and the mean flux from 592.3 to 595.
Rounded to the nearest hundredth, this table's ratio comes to 0.18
